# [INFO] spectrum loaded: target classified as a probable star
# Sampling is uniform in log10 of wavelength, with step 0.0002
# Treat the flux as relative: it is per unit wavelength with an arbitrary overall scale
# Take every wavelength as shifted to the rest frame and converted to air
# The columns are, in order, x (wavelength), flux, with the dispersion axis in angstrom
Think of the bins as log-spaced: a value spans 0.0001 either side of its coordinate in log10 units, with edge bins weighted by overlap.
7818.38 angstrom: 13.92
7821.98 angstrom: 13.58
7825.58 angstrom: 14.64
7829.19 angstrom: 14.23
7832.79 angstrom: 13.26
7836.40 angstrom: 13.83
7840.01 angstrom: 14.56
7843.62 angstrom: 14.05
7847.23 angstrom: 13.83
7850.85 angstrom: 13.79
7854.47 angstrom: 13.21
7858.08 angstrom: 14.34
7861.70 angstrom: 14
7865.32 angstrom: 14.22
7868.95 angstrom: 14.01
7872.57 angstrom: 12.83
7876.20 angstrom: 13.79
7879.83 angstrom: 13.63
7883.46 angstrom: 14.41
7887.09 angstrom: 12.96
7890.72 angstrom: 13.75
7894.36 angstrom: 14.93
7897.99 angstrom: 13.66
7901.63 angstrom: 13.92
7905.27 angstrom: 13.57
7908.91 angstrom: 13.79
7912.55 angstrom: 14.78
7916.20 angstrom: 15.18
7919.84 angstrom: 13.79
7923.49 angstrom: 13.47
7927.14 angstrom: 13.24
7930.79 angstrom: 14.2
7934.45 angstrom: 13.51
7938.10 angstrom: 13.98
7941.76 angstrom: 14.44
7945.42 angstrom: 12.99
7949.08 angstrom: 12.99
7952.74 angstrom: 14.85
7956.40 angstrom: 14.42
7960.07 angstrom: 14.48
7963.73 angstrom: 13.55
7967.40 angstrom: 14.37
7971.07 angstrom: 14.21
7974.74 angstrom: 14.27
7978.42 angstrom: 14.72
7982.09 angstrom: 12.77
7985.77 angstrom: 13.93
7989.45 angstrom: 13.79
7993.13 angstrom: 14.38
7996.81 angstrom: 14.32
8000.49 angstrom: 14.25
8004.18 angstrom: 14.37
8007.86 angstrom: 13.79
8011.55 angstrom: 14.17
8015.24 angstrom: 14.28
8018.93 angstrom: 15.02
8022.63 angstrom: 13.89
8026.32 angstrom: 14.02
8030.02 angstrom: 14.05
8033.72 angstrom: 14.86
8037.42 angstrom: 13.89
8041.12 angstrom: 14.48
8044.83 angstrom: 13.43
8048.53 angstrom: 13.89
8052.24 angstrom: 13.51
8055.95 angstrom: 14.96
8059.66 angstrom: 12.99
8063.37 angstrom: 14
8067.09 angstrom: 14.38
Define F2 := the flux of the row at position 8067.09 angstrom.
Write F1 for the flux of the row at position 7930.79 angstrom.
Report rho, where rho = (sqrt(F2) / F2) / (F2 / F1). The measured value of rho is 0.26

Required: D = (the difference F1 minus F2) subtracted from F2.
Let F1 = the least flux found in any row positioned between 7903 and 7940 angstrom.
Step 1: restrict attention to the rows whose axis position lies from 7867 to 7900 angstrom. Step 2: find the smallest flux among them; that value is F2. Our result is 12.4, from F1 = 13.24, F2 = 12.83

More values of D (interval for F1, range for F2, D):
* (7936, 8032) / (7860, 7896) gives 12.9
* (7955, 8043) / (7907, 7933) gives 13.7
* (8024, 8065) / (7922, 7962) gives 13.0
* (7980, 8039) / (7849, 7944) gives 12.9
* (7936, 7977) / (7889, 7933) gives 13.5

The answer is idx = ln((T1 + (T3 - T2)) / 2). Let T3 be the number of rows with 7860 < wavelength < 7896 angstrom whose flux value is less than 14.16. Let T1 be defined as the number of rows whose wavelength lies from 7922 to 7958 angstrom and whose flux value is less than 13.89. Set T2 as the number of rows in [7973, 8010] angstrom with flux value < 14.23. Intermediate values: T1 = 5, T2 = 4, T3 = 7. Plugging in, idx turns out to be 1.4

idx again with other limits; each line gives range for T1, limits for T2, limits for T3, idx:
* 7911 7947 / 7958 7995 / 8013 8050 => 1.1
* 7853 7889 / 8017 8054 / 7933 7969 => 0.4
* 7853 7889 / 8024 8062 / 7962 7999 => 0.0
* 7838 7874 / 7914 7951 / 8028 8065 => 0.4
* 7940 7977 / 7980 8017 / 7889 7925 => 0.9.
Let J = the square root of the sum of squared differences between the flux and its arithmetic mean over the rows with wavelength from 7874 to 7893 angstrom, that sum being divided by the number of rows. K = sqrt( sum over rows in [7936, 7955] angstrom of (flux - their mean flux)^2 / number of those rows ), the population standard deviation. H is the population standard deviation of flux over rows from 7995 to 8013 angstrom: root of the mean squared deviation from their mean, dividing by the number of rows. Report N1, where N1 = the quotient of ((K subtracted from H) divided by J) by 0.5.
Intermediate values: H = 0.21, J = 0.46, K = 0.75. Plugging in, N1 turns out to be -2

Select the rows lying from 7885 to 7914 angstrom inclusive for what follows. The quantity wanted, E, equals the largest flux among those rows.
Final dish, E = 14.93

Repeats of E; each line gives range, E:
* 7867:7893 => 14.41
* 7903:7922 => 15.18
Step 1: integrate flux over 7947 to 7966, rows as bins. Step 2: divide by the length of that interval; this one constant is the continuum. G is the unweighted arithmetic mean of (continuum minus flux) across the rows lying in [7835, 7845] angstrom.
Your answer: -0.09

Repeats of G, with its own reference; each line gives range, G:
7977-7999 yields 0.07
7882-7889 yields 0.37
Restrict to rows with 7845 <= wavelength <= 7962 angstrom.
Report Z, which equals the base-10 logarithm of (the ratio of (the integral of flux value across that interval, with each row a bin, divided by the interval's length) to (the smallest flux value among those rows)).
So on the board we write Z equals 0.035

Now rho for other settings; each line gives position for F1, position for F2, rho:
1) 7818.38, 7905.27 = 0.28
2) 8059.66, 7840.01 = 0.23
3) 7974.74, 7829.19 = 0.27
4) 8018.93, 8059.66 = 0.32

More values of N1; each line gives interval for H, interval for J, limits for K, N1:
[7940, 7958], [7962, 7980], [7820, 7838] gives 2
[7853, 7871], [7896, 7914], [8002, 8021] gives 0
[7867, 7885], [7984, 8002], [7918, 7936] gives 2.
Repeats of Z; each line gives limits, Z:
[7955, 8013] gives 0.043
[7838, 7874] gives 0.035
